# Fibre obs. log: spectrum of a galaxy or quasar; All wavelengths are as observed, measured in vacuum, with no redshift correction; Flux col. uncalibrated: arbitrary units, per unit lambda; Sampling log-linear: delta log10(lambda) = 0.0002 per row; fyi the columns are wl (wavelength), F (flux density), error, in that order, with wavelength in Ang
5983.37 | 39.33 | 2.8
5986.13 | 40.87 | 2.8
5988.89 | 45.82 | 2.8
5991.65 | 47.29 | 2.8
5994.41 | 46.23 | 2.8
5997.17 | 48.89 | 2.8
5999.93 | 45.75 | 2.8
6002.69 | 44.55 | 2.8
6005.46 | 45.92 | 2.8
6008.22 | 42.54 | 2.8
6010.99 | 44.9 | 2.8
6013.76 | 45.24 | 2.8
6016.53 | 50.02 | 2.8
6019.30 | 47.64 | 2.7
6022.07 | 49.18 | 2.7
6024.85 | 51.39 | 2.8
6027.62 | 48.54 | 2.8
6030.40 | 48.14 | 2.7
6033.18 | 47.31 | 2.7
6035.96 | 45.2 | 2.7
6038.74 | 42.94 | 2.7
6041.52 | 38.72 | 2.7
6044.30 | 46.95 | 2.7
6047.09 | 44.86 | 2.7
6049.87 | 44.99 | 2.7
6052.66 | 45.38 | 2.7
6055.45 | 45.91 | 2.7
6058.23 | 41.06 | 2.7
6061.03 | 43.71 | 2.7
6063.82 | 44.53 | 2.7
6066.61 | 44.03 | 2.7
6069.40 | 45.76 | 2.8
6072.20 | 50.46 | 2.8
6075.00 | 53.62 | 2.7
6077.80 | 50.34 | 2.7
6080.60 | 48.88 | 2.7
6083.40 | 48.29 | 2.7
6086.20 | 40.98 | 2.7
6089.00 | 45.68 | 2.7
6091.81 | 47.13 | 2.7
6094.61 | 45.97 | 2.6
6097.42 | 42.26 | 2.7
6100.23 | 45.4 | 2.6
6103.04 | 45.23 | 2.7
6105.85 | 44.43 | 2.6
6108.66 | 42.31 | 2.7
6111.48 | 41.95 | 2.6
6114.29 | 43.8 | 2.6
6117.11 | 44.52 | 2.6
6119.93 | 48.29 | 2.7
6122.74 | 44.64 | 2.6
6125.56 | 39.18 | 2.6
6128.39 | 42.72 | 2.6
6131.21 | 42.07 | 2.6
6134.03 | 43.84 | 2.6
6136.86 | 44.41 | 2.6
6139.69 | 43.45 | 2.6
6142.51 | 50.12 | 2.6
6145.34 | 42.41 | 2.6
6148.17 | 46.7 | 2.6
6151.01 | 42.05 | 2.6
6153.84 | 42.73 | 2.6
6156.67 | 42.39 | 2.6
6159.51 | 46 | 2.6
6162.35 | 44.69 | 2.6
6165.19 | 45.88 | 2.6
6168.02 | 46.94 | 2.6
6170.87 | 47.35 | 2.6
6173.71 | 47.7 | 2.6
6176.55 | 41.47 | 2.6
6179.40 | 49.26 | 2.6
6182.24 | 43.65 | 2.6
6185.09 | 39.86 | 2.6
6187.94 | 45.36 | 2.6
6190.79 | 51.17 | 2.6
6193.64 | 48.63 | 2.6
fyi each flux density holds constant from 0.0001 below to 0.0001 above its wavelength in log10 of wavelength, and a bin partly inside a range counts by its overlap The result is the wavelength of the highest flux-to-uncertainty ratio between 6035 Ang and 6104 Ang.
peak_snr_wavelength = 6075.00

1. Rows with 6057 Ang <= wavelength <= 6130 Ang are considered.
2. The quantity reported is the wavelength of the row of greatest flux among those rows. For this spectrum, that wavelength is 6075.00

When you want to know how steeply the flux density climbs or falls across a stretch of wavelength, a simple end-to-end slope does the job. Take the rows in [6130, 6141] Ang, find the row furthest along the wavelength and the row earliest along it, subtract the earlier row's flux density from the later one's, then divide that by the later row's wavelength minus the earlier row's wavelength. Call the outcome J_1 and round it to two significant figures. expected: 0.16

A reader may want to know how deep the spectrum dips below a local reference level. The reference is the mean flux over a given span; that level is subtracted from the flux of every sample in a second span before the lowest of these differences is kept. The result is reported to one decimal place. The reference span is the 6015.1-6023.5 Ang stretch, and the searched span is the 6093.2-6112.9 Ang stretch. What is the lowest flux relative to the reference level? -7.0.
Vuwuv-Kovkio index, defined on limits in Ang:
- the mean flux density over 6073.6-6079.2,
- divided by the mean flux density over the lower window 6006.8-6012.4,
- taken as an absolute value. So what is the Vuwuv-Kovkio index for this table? 1.19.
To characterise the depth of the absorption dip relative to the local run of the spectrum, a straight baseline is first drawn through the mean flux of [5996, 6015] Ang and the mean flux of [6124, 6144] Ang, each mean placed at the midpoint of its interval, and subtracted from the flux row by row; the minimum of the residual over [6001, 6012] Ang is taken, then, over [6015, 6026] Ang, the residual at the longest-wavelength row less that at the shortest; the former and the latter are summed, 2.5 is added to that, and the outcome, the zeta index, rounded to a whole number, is 1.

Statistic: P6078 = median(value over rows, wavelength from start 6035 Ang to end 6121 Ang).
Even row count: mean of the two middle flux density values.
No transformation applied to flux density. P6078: 45.2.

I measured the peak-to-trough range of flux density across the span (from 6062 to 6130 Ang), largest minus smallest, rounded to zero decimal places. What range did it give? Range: 14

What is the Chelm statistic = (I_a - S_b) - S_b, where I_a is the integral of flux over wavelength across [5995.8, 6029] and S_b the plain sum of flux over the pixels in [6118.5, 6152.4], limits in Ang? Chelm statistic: 503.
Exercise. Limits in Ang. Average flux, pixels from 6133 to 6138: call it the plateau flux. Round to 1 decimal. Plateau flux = 44.1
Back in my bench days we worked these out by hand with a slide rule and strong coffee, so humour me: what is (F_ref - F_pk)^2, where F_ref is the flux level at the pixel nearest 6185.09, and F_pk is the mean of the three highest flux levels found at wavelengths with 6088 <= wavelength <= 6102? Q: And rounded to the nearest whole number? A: 41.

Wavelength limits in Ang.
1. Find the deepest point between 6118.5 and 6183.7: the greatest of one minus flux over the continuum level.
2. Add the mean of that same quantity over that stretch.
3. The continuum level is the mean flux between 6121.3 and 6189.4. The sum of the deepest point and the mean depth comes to 0.110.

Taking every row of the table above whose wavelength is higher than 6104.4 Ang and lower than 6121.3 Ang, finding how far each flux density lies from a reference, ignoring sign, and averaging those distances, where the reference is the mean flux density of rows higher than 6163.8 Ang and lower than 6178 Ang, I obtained 2.5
